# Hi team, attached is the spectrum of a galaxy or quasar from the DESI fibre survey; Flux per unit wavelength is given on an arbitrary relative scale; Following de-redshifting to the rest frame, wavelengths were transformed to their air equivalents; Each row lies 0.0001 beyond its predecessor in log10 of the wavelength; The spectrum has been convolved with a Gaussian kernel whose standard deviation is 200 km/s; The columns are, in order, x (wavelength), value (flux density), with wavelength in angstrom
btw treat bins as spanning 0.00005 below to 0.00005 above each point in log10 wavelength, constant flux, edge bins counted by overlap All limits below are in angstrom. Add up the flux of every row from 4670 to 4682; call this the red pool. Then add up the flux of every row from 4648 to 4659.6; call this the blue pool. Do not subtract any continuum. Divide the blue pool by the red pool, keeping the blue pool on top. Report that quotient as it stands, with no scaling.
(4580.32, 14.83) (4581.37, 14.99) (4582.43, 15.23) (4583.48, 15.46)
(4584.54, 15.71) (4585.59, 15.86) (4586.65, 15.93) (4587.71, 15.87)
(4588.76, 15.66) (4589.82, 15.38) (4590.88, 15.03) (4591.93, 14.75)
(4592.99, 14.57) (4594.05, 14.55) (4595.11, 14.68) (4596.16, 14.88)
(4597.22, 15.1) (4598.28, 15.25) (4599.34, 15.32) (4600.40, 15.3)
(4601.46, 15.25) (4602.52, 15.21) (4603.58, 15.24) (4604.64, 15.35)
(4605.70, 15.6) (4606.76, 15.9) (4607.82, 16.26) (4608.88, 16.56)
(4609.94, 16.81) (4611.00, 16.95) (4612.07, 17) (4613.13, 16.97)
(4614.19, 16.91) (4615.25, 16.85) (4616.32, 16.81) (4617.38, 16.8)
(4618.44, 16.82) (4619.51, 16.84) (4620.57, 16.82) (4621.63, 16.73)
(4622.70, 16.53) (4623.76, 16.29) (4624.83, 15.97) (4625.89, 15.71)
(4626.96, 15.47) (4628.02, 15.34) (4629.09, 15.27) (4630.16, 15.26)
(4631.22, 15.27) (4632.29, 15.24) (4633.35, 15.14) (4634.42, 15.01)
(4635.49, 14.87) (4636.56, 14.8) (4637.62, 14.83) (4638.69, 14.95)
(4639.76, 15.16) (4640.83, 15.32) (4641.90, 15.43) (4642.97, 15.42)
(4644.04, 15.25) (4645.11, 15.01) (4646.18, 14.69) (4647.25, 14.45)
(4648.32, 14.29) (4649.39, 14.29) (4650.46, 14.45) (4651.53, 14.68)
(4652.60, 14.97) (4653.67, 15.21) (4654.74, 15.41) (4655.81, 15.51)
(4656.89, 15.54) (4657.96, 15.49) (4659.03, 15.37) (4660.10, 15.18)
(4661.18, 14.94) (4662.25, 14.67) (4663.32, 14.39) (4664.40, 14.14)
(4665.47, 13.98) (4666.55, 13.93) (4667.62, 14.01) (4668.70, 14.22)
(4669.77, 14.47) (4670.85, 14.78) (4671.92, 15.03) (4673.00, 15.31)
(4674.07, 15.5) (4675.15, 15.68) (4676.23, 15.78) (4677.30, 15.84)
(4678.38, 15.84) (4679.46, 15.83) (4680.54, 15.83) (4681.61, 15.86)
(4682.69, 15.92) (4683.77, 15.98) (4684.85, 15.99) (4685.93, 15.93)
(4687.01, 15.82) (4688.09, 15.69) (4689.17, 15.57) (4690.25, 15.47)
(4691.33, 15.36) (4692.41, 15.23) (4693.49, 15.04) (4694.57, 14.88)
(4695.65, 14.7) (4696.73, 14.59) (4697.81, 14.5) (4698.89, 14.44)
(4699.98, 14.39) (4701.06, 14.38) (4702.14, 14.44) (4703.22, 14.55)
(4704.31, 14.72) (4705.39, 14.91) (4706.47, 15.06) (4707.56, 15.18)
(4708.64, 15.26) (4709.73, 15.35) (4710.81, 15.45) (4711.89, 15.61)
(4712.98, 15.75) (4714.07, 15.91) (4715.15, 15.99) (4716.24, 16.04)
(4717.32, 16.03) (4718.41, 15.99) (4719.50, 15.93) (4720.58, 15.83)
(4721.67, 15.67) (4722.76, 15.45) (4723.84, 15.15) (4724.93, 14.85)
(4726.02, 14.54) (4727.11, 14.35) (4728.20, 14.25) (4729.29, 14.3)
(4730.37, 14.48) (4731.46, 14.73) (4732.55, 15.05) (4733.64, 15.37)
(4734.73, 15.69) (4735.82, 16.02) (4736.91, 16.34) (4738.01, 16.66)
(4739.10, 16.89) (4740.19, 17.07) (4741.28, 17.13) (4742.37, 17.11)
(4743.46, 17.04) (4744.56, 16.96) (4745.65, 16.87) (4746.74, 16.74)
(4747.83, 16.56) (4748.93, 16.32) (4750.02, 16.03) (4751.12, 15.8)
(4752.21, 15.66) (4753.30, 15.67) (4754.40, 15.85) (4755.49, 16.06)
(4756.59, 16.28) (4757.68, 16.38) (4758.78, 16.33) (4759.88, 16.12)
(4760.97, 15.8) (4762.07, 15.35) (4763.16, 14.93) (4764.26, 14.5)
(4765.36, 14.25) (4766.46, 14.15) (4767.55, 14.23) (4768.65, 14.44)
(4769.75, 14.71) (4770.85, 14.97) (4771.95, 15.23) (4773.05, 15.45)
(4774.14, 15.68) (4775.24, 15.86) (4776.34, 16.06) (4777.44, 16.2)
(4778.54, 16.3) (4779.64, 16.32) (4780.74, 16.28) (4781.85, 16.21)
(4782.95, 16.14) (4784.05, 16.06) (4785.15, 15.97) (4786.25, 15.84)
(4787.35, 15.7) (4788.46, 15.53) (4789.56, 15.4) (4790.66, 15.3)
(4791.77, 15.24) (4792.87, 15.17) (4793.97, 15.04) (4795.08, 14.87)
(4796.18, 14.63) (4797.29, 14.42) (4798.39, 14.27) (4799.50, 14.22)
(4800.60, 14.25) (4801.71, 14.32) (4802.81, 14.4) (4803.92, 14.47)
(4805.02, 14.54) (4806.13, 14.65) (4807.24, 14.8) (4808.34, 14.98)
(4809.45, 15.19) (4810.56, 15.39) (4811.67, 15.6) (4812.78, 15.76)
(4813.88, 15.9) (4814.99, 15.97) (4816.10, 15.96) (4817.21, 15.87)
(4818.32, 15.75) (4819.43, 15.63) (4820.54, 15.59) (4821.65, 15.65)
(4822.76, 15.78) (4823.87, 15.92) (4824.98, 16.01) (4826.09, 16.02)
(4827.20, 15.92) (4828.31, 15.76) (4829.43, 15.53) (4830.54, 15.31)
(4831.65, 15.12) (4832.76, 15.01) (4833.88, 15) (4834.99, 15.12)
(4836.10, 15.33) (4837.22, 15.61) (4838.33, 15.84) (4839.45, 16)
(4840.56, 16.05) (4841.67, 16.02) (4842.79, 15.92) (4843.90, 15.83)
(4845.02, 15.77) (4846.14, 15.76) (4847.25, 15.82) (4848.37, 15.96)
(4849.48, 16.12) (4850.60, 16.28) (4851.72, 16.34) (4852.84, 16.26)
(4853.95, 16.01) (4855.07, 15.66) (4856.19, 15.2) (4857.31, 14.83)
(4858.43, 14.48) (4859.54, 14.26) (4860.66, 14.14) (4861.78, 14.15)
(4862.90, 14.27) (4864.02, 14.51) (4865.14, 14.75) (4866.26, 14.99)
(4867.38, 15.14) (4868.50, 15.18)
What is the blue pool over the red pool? 0.96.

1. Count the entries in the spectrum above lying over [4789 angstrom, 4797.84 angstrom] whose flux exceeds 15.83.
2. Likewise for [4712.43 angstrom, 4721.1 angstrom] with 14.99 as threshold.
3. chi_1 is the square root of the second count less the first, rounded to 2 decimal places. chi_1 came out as 2.83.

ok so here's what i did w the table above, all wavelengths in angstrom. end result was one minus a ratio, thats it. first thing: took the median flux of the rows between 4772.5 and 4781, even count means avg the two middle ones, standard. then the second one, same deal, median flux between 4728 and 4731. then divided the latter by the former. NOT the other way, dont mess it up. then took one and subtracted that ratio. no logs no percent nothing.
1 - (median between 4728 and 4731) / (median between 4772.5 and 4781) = 0.11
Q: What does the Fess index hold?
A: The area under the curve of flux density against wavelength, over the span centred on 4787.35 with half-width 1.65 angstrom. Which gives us 52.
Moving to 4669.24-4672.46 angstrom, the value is 48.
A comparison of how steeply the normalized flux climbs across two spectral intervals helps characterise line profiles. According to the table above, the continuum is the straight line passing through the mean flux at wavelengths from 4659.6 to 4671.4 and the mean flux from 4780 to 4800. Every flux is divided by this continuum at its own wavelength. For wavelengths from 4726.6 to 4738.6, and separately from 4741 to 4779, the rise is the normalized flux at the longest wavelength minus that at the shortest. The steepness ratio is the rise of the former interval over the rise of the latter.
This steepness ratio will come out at -2.0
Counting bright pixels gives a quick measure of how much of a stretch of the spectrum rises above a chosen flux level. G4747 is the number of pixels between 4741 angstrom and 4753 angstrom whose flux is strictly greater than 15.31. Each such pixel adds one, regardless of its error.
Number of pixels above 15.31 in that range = 11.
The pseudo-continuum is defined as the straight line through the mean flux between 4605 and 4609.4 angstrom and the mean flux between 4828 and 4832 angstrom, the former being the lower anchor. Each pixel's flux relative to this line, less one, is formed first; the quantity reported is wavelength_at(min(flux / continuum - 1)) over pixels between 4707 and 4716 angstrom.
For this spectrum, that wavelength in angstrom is 4707.56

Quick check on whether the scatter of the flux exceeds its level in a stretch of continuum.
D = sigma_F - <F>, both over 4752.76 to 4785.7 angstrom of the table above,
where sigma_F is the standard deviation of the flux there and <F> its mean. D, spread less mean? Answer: -14.9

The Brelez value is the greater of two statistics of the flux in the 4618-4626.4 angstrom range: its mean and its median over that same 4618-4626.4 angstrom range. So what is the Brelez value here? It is 16.6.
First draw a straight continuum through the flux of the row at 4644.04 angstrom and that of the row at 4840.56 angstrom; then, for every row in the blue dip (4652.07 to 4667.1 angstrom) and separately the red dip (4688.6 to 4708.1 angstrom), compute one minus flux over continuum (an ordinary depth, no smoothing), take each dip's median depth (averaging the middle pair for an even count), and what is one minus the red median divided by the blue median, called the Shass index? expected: -2.0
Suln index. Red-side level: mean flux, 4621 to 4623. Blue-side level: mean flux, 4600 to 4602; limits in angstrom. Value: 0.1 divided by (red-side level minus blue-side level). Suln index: 0.07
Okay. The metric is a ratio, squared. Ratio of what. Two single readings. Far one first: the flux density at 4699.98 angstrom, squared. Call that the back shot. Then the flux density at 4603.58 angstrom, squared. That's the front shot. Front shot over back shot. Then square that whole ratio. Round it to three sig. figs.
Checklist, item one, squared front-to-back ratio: 1.26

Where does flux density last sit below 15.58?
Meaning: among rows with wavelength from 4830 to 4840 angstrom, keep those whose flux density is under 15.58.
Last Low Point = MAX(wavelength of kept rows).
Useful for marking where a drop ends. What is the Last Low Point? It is 4836.10 angstrom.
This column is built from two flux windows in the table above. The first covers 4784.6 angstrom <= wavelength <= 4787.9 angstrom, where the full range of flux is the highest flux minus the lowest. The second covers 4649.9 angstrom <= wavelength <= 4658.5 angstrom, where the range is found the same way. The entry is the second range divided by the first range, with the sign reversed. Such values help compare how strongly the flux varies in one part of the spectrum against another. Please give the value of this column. -4.0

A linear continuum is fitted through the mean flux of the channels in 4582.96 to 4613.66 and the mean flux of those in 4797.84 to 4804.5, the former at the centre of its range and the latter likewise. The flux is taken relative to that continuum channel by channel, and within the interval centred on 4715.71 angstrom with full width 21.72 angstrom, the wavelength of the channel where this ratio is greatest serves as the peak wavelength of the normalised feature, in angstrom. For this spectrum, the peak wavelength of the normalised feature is 4716.24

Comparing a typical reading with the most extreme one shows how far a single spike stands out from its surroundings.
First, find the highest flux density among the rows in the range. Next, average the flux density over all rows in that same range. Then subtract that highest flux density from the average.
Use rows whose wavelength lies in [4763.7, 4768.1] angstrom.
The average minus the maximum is -0.22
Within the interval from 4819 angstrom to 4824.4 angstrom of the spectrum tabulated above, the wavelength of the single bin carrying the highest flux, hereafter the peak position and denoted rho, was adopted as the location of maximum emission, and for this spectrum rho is 4823.87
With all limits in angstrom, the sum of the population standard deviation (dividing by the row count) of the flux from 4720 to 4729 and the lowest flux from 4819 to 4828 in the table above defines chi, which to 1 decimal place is 16.2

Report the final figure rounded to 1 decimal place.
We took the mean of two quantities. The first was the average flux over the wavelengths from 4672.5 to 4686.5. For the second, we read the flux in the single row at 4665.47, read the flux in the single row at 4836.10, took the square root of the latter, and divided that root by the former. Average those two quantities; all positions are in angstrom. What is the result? 8.0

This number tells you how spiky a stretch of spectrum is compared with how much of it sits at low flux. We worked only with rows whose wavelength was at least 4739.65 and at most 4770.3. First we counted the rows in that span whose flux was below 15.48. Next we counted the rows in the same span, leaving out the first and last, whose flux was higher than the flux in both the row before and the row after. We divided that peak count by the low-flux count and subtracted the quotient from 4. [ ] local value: 3.75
